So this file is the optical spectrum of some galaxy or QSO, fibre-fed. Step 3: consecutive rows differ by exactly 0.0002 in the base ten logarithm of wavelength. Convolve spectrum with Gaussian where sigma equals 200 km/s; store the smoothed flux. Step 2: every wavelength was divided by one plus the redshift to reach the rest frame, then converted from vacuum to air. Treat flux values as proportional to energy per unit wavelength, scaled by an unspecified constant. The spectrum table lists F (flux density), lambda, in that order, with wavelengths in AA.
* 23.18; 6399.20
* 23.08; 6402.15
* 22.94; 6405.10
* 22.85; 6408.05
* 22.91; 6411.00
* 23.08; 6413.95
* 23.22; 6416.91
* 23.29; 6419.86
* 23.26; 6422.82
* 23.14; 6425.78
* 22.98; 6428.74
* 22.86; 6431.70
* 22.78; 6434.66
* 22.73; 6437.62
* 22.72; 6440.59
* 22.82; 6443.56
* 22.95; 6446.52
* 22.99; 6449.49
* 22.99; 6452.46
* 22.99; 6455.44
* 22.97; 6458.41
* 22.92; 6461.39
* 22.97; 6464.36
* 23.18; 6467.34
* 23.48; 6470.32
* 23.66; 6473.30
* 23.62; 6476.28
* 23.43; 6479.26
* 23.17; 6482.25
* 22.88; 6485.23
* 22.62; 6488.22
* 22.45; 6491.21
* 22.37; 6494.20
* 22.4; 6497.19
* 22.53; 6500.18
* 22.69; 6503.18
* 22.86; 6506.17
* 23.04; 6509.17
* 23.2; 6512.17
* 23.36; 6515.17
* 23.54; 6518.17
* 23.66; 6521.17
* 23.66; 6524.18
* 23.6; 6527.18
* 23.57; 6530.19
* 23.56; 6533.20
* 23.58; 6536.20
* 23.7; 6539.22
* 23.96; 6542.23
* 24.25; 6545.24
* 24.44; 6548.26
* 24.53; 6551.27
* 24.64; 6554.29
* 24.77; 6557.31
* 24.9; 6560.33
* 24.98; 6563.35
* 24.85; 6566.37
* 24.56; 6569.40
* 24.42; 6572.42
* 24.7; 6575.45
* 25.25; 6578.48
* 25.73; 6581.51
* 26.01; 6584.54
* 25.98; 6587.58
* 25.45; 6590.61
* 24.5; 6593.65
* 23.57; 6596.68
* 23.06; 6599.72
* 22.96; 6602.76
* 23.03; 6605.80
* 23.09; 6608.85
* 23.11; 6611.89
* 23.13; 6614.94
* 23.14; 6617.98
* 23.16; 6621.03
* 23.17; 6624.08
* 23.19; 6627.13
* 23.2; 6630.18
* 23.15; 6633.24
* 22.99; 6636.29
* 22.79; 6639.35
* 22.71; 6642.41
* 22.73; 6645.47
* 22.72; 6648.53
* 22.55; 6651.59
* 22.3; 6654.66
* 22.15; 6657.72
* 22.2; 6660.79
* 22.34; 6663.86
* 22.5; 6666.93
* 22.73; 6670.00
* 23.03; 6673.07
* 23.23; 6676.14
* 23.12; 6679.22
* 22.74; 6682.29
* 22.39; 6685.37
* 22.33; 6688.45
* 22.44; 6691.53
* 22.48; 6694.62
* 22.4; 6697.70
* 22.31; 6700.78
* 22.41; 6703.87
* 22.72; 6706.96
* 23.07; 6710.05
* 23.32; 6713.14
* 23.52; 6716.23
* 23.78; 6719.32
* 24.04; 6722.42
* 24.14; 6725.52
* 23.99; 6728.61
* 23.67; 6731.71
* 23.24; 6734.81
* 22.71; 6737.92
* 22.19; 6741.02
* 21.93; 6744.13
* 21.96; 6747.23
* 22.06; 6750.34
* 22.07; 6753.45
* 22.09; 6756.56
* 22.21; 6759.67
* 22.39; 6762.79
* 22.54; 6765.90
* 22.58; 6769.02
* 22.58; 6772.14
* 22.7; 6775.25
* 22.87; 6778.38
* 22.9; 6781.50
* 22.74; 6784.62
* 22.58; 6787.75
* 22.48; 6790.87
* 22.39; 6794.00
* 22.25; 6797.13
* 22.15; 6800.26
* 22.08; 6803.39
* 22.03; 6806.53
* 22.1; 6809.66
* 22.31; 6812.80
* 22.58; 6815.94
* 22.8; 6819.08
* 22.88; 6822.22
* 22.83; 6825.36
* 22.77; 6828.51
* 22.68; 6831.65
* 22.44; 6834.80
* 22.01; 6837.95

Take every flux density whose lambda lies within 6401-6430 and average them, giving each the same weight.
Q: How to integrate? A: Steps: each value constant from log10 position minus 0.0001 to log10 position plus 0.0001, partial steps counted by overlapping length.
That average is 23.1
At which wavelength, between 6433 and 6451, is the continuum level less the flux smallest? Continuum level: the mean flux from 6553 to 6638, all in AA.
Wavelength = 6449.49 AA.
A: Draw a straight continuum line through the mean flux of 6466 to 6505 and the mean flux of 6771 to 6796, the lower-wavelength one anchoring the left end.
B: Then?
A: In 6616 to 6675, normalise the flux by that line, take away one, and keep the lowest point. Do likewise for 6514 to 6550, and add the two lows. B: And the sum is -0.01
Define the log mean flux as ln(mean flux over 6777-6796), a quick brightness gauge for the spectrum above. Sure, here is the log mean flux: 3.12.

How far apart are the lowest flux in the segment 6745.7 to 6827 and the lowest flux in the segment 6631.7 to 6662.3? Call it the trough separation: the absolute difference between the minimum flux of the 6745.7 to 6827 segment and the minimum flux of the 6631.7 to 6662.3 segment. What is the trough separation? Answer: 0.19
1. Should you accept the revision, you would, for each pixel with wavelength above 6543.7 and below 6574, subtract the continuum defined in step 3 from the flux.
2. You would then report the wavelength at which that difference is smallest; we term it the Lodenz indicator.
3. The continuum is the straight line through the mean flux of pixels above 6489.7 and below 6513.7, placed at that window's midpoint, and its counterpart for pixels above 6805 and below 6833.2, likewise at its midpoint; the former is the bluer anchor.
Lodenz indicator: 6545.24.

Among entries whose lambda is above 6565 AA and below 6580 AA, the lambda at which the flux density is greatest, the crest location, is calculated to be 6578.48 AA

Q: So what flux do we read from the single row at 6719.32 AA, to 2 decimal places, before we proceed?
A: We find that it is 23.78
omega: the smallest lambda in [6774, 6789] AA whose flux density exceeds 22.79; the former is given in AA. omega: 6778.38 AA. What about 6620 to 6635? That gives 6621.03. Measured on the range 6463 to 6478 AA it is 6464.36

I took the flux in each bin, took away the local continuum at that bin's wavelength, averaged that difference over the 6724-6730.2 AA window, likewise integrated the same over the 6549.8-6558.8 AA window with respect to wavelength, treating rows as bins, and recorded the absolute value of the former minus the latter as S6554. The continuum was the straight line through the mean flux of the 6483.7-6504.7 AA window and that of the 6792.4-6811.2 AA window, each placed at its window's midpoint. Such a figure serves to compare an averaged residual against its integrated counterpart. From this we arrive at 18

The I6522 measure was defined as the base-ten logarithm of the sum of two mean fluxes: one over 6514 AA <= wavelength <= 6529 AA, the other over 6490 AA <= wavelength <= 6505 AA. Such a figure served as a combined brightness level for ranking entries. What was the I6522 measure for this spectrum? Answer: 1.663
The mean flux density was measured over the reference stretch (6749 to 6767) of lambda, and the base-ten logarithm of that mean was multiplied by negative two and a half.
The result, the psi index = -3.37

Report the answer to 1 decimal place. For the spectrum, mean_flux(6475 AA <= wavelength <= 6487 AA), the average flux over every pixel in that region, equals 23.3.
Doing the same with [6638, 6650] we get 22.7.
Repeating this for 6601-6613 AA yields 23.0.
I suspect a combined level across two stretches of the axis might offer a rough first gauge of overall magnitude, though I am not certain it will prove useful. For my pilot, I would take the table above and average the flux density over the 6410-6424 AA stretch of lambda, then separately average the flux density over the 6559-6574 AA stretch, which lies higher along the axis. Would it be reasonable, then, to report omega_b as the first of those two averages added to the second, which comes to 47.9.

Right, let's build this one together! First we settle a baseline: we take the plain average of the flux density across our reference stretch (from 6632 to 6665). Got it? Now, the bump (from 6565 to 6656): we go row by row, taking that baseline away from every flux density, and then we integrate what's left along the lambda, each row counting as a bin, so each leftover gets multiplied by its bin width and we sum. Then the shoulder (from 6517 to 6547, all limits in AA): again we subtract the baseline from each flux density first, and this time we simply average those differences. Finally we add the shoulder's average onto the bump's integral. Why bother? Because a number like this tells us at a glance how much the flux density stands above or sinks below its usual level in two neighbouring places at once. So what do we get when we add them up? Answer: 102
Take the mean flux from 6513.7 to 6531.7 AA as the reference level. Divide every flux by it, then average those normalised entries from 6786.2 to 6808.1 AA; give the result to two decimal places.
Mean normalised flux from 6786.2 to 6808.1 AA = 0.95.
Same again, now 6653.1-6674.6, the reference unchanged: 0.95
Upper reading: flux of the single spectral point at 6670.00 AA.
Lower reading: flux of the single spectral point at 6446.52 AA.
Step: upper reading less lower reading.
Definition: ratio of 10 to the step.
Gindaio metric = -45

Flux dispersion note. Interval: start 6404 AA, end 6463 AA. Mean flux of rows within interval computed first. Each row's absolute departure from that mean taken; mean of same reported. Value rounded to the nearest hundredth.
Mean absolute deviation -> 0.12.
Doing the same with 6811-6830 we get 0.17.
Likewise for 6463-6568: 0.58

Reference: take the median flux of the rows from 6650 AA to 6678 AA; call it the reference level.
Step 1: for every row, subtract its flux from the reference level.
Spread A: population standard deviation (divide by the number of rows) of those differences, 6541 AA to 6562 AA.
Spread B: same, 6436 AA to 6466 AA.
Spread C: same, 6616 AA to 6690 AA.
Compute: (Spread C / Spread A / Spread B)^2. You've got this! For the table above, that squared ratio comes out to 137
